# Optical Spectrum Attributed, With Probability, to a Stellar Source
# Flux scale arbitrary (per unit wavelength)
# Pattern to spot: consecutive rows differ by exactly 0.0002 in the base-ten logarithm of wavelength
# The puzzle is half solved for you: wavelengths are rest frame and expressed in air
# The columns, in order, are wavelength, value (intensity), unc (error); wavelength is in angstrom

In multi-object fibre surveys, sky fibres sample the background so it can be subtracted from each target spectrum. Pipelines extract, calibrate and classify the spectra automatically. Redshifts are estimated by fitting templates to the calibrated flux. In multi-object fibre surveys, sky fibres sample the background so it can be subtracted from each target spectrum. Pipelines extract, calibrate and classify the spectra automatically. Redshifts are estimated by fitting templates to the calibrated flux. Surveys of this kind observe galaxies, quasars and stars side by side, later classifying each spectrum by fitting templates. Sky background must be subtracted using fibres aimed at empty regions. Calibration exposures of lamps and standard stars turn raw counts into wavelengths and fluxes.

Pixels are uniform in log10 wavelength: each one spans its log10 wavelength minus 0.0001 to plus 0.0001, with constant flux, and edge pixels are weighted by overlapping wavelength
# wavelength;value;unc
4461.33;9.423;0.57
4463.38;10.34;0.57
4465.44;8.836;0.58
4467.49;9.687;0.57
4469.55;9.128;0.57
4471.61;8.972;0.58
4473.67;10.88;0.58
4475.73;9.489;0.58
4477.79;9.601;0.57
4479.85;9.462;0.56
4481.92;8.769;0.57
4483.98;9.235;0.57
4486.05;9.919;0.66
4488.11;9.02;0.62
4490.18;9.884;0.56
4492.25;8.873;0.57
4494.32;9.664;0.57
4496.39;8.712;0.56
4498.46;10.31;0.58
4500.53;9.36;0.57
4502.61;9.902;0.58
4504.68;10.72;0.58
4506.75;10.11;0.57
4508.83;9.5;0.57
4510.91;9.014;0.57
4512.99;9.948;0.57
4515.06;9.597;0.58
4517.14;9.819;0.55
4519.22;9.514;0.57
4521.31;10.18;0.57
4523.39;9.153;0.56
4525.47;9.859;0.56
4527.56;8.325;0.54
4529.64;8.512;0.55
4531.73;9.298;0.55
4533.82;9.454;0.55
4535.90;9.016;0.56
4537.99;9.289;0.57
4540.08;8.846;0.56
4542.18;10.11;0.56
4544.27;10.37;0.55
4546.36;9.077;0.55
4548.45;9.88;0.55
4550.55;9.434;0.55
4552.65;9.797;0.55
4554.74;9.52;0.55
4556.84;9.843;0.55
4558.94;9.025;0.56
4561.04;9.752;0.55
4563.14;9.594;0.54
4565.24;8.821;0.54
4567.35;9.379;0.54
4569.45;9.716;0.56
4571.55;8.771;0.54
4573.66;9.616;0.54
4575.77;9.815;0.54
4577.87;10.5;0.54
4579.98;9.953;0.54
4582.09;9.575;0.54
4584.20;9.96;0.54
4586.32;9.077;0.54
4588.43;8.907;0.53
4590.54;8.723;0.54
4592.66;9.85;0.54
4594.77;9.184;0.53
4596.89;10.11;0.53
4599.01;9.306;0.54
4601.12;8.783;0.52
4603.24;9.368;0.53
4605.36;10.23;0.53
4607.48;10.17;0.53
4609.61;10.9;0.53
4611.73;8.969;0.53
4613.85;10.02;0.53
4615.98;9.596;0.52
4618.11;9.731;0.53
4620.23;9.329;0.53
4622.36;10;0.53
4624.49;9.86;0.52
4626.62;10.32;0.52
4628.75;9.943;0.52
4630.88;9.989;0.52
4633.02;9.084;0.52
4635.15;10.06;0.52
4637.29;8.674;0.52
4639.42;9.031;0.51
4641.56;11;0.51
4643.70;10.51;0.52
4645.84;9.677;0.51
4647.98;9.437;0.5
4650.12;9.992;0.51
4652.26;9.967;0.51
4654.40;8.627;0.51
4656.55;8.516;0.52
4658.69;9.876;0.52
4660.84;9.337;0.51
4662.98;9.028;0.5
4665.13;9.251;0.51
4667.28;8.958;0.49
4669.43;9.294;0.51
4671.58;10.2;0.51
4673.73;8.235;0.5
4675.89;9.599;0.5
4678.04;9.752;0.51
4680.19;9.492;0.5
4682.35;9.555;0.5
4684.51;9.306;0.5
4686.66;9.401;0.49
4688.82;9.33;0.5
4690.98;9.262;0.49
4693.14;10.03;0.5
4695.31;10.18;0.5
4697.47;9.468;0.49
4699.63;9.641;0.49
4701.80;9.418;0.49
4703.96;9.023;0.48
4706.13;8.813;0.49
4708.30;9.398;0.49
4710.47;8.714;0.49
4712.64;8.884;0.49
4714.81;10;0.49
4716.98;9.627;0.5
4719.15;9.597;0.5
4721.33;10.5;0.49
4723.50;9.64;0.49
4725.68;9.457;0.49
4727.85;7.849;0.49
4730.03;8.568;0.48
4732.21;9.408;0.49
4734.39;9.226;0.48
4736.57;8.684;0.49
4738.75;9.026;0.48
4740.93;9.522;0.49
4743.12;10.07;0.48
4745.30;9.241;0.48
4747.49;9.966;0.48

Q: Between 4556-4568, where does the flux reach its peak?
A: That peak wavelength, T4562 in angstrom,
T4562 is 4556.84 angstrom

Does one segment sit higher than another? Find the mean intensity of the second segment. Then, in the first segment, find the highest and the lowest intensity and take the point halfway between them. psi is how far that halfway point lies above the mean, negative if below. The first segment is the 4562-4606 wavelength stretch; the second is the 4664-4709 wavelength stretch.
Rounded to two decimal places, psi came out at 0.20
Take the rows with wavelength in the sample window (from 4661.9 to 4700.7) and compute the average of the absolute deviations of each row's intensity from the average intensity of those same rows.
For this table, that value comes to 0.33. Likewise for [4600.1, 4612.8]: 0.70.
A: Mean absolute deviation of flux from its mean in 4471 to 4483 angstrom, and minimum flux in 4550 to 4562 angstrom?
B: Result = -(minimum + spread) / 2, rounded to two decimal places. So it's -4.75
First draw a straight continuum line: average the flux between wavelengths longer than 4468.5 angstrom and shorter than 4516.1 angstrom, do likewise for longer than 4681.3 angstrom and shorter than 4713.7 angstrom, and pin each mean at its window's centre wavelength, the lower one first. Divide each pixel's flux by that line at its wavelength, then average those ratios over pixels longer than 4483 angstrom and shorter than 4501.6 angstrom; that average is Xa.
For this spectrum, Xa 0.99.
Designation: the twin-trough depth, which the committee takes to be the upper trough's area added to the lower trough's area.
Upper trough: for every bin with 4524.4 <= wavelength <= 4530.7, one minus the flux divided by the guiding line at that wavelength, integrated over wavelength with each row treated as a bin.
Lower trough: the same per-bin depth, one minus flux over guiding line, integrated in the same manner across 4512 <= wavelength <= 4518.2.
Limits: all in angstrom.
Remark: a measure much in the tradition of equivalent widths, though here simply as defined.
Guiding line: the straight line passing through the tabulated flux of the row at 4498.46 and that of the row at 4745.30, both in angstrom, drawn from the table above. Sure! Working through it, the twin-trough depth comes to 1.1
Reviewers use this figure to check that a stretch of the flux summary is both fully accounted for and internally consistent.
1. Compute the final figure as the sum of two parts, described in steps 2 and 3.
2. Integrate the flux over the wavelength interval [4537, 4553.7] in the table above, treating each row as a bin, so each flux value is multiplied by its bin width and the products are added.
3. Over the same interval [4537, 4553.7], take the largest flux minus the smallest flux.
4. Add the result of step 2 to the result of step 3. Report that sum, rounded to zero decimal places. 162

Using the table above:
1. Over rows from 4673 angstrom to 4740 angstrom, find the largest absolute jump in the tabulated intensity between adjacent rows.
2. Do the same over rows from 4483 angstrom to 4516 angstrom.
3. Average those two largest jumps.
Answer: 1.60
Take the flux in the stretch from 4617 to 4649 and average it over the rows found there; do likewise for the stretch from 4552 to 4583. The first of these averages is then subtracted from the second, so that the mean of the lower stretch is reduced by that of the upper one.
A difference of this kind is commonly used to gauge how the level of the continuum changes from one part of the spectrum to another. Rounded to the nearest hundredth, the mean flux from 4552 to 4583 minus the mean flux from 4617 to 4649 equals -0.20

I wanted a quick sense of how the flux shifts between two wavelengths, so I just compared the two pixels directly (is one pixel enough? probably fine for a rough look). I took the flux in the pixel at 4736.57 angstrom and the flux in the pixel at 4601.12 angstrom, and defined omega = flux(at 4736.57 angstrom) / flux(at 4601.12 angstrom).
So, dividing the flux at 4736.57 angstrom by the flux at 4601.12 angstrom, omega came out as 0.99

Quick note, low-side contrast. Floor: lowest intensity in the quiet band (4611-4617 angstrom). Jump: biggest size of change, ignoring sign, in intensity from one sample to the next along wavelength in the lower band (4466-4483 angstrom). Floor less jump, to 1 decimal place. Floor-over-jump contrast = 7.1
